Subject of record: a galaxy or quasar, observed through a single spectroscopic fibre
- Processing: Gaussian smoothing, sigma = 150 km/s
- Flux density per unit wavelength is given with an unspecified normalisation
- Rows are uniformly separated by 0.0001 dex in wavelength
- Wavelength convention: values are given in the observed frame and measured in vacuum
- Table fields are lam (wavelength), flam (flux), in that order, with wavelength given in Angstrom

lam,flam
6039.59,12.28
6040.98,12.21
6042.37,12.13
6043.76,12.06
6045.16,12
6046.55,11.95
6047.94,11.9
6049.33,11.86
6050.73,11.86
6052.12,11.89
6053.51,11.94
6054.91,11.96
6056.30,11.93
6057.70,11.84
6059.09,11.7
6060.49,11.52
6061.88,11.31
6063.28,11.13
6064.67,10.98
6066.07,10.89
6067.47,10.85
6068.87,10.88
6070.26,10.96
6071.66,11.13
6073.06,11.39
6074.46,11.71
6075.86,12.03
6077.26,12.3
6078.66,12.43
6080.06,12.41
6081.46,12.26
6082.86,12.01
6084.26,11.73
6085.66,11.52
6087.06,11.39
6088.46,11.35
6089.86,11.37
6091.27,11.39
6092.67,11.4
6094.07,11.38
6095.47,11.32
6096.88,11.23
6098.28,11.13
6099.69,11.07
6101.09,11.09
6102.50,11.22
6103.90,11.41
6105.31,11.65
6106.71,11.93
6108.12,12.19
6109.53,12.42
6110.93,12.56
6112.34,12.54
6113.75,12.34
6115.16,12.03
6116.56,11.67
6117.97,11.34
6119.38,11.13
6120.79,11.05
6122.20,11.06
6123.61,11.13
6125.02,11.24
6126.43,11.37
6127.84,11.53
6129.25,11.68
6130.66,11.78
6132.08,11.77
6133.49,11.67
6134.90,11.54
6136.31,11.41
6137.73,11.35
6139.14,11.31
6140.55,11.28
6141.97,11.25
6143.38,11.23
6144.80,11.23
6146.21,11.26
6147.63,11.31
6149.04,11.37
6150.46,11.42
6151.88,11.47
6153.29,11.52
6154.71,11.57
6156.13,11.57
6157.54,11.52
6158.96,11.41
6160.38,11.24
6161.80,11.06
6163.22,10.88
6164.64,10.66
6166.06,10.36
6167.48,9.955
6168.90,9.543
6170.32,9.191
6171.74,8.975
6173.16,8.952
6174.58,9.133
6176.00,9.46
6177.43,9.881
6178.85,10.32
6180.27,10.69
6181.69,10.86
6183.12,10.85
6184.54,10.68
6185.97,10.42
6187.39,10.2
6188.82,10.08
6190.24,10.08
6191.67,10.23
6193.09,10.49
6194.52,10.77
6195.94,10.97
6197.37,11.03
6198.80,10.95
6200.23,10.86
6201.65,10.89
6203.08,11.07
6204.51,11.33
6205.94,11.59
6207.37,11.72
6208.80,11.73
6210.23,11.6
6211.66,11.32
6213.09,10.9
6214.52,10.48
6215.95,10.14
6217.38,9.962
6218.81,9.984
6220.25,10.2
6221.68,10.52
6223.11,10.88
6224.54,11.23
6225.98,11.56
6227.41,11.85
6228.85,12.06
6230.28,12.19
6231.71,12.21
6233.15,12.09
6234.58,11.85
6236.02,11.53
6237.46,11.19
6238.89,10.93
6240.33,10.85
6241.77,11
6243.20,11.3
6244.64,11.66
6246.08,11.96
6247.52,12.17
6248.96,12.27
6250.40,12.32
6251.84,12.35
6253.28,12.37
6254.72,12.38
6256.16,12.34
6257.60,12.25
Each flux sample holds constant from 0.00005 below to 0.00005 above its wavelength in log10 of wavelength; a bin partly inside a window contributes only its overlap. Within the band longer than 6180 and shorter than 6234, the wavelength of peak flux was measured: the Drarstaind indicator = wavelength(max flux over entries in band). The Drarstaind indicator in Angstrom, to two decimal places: 6231.71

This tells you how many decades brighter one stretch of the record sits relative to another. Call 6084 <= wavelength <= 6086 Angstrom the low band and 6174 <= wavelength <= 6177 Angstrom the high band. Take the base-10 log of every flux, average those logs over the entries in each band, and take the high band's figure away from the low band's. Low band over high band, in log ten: 0.10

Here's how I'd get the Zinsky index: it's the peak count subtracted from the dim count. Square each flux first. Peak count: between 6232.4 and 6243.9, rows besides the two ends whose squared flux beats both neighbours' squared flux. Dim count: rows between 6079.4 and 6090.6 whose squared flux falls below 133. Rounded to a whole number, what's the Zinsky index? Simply 4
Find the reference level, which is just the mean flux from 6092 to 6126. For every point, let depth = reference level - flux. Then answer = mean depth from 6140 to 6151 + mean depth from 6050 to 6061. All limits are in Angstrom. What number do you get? 0.0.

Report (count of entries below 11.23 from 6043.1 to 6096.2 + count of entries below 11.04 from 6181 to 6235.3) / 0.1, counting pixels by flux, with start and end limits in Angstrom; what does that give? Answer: 300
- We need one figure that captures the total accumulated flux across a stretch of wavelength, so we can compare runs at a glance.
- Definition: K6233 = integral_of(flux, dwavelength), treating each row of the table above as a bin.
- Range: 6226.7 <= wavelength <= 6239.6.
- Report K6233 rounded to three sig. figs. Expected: 152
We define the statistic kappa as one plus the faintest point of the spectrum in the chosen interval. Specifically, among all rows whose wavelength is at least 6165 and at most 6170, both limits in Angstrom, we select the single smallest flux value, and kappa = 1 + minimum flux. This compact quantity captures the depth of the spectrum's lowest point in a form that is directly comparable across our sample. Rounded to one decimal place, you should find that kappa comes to 10.5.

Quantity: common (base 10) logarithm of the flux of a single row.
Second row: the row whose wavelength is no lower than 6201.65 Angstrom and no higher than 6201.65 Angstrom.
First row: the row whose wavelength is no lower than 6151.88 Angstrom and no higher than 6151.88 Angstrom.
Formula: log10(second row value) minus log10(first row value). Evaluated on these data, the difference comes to -0.02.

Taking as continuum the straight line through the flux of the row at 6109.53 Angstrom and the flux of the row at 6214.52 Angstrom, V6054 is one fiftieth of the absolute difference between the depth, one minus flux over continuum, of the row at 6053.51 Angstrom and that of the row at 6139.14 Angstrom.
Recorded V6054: 0.0013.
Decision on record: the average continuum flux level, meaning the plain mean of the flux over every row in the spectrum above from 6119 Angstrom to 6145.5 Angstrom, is 11.4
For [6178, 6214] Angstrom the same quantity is 10.9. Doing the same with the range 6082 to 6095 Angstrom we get 11.5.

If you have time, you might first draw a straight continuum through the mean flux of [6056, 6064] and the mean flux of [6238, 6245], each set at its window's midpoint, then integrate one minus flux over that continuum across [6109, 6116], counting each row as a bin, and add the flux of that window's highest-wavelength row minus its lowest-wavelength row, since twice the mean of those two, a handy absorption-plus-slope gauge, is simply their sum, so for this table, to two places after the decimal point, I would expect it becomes -0.96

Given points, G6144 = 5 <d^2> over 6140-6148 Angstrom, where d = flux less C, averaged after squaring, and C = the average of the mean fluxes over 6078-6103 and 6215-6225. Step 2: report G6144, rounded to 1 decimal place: 0.4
